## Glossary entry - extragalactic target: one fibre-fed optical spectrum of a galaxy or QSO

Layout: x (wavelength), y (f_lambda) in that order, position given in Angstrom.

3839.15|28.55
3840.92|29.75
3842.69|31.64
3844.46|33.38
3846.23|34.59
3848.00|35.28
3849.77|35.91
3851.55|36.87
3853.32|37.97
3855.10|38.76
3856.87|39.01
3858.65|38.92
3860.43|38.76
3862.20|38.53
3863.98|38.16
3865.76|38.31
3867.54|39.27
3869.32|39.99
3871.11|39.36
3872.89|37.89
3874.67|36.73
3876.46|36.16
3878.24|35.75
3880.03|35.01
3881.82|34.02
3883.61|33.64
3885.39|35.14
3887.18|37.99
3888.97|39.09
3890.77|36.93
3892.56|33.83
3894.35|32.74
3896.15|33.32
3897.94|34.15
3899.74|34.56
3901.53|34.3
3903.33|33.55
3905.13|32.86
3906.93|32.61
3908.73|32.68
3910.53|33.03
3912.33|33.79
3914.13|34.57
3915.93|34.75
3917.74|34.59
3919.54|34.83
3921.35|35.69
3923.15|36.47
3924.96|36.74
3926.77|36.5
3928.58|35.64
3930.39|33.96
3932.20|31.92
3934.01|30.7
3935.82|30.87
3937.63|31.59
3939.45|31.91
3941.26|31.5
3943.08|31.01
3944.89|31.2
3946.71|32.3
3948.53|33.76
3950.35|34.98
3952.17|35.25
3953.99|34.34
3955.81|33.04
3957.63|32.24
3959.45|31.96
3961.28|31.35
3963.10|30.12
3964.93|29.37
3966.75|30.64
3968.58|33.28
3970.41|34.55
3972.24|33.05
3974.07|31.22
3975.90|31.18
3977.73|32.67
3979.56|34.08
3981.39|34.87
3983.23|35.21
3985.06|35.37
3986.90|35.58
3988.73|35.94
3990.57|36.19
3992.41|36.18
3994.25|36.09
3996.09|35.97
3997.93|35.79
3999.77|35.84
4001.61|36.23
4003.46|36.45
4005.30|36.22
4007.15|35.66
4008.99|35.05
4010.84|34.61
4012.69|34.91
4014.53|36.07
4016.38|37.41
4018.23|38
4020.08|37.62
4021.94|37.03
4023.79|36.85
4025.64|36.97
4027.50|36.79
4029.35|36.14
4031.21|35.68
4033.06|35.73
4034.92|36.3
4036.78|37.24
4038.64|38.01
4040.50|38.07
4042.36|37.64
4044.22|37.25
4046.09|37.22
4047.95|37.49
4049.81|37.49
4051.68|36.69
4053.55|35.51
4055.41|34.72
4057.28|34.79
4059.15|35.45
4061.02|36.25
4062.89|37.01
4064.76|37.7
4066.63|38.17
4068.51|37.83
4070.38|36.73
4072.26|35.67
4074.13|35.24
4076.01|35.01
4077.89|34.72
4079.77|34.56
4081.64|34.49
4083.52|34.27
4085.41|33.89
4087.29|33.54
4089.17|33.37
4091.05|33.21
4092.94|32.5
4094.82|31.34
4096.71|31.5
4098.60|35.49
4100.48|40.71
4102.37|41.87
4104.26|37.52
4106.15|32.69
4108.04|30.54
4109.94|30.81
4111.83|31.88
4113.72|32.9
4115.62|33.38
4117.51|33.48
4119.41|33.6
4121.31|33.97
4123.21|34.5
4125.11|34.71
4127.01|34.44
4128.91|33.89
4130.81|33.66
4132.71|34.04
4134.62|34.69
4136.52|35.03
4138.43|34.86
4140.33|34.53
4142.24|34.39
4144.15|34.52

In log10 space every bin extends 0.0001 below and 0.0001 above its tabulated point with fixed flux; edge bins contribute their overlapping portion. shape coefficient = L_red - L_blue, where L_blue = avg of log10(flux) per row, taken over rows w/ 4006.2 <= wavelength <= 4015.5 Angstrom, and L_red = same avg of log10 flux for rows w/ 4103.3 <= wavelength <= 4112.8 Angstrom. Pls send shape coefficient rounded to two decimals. -0.03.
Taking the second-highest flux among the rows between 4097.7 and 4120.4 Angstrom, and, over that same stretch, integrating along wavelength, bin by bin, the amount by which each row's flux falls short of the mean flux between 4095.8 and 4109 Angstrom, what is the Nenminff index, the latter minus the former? -14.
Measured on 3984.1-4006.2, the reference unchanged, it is -41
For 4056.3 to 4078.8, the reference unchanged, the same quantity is -48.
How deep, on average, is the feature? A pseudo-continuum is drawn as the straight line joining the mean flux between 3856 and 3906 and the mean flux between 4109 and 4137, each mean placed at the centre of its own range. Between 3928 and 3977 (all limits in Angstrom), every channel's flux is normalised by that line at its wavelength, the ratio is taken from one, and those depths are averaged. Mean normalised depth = 0.091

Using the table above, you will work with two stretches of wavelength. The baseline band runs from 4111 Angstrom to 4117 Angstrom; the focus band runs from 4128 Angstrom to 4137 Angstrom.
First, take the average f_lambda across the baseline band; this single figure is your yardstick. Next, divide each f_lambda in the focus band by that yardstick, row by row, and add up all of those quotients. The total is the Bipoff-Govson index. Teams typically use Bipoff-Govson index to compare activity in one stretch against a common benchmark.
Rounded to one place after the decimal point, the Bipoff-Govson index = 5.2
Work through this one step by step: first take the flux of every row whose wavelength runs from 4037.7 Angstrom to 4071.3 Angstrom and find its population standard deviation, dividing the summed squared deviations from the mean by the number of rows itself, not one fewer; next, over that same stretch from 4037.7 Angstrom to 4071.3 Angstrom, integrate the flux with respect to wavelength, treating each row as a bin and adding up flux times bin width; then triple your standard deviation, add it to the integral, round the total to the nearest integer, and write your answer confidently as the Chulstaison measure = 1243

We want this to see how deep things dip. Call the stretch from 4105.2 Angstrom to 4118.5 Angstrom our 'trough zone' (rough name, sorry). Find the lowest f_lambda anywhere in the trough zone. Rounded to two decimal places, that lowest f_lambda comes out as 30.54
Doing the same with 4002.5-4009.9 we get 35.05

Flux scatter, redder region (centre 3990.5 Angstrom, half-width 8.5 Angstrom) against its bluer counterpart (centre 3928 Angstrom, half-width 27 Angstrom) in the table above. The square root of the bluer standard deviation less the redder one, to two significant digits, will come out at 1.2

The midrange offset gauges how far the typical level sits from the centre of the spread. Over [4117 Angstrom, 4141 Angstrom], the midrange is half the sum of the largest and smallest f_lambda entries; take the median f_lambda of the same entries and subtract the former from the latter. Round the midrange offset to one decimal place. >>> 0.2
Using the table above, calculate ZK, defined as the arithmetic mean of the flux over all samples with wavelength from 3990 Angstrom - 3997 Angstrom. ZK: 36.1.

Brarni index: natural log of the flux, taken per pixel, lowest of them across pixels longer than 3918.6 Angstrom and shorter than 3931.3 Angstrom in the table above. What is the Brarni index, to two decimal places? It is 3.53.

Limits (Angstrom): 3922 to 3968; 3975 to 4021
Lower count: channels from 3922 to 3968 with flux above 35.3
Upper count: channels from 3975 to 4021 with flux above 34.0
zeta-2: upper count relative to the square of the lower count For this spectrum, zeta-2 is 1.44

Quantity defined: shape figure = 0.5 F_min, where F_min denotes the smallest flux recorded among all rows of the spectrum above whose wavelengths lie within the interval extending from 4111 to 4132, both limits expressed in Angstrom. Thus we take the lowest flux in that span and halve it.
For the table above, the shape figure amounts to 15.9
